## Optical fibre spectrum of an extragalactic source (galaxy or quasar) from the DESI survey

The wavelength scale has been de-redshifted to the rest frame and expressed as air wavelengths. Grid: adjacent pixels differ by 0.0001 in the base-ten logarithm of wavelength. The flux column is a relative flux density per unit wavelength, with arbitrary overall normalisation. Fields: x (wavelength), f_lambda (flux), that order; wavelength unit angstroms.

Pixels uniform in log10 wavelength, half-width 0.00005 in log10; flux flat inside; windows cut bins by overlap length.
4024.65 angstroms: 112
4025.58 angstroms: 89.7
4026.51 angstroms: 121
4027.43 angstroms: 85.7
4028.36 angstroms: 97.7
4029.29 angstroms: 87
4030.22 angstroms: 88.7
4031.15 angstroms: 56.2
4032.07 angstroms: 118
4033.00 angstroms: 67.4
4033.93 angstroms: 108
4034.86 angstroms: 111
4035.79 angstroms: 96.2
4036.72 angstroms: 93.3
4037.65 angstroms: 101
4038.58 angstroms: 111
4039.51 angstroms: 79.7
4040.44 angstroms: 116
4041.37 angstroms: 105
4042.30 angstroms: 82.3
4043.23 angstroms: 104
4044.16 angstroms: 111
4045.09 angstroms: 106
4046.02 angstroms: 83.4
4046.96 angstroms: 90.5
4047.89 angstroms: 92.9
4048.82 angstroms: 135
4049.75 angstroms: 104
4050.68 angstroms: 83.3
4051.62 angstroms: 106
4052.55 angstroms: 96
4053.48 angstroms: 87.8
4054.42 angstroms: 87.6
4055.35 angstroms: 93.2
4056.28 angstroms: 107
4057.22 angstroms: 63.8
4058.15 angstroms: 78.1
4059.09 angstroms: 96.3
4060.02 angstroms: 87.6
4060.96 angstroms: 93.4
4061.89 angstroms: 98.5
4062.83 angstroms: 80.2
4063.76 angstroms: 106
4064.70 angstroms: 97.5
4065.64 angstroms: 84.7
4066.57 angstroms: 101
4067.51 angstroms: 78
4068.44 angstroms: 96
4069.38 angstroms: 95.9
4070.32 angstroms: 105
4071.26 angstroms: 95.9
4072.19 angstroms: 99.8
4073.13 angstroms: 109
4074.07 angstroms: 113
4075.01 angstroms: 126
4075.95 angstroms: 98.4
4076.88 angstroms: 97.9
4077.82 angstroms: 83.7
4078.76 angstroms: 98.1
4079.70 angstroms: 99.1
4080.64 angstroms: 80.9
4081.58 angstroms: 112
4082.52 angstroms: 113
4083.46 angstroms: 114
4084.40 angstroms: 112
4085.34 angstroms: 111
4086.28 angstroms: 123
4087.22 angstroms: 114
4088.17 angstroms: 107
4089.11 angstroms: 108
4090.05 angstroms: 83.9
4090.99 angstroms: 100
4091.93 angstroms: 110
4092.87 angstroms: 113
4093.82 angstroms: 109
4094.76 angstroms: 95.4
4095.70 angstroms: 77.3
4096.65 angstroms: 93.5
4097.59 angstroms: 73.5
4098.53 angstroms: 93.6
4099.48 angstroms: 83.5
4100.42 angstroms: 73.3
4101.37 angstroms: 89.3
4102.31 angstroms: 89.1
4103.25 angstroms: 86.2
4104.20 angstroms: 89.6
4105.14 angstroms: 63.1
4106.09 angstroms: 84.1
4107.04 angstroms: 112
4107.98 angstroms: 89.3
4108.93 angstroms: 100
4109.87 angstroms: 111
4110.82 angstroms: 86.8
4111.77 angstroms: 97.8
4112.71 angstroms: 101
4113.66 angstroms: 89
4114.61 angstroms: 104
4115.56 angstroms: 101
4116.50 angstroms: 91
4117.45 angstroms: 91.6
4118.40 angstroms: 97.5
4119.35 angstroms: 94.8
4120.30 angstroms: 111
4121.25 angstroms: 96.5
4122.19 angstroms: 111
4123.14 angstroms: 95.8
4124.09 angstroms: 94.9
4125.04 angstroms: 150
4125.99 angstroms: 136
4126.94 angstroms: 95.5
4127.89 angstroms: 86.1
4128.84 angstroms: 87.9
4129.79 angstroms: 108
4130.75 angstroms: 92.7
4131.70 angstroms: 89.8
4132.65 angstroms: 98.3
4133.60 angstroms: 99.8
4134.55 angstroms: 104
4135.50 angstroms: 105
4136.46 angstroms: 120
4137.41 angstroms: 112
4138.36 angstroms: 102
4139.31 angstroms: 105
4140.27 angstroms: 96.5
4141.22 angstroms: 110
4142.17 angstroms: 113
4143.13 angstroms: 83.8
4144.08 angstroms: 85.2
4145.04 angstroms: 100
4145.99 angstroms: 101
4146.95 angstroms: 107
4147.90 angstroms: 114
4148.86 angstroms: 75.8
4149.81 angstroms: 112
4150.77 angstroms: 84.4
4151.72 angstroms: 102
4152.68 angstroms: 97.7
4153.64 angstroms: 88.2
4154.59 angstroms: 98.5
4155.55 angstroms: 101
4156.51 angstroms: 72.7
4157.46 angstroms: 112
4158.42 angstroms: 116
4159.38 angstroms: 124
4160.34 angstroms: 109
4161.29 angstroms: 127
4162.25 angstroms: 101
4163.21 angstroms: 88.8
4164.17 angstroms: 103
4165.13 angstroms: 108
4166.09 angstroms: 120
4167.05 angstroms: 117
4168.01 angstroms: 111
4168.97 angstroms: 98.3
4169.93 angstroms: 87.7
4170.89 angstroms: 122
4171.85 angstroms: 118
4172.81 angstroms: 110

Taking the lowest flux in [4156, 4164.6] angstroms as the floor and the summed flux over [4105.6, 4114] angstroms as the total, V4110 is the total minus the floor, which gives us 798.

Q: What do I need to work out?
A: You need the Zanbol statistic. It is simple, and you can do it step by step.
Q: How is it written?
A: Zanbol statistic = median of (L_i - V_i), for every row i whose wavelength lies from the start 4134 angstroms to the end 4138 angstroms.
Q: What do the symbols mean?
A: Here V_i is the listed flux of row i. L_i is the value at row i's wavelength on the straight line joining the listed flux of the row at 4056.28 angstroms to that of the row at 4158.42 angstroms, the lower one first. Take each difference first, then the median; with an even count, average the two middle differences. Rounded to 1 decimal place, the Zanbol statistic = 5.6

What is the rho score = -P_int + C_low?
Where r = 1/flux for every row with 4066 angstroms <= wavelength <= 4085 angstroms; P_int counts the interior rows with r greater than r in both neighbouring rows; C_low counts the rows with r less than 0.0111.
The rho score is 12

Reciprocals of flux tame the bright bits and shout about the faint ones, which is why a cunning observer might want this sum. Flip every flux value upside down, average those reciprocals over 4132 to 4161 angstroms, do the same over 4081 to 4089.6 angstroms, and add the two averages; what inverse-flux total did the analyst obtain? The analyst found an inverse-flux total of 0.0189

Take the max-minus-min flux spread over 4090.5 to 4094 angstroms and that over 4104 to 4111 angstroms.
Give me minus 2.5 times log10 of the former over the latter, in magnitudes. 1.4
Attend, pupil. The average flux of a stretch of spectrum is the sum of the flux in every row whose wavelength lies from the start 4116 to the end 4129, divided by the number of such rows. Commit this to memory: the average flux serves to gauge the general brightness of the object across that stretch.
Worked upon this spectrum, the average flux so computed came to 103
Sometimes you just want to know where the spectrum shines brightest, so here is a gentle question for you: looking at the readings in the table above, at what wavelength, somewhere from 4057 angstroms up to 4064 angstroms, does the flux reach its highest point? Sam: 4063.76 angstroms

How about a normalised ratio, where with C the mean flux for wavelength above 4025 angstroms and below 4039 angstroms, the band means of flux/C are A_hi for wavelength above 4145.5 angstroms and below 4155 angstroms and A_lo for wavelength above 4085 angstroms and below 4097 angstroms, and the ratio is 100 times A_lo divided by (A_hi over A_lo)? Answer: 114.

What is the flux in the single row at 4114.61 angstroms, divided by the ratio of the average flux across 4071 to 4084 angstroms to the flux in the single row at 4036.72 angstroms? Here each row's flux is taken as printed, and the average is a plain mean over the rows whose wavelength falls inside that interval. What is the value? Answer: 94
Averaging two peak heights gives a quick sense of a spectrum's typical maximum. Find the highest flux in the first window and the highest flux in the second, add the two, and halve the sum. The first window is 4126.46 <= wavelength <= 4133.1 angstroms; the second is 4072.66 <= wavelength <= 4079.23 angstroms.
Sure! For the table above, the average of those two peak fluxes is 117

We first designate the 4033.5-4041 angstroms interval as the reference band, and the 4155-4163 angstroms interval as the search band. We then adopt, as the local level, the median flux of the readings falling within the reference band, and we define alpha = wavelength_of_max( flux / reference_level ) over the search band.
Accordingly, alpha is 4161.29 angstroms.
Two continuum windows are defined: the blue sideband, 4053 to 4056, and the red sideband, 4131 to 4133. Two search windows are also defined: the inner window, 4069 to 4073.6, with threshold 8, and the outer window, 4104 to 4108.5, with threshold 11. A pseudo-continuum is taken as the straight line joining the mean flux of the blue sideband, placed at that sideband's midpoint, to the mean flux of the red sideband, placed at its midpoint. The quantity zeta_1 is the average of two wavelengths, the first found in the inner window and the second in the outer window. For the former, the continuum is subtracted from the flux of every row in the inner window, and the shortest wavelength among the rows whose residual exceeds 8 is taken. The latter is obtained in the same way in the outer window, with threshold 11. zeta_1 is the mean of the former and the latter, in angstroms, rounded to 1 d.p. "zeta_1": 4088.7 angstroms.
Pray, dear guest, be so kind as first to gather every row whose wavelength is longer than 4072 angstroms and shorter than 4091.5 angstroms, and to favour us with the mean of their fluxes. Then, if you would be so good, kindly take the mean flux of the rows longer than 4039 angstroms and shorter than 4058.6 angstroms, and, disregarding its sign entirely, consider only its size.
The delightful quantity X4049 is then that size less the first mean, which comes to -9.1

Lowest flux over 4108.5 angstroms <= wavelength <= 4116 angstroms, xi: 86.8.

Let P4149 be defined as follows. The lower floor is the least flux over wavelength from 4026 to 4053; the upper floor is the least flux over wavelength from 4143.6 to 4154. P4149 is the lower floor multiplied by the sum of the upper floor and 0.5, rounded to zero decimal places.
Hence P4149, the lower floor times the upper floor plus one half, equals 4288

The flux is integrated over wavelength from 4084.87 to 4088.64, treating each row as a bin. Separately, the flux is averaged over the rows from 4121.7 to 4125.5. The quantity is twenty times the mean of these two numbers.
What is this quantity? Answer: 5411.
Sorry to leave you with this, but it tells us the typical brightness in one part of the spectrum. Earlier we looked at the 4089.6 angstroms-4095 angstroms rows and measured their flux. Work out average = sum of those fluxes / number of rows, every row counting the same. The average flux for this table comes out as 102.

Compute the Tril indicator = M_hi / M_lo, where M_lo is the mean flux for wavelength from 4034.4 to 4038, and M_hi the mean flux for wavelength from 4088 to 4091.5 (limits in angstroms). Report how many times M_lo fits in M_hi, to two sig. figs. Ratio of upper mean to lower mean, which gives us 0.99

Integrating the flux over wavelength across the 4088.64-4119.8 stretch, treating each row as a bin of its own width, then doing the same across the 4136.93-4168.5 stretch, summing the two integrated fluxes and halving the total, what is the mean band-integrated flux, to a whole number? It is 3081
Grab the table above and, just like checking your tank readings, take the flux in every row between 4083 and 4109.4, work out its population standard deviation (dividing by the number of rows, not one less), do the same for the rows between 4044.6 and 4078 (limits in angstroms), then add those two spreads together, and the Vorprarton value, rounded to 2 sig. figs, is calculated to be 28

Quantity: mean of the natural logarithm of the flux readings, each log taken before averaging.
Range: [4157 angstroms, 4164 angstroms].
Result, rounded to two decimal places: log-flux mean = 4.70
